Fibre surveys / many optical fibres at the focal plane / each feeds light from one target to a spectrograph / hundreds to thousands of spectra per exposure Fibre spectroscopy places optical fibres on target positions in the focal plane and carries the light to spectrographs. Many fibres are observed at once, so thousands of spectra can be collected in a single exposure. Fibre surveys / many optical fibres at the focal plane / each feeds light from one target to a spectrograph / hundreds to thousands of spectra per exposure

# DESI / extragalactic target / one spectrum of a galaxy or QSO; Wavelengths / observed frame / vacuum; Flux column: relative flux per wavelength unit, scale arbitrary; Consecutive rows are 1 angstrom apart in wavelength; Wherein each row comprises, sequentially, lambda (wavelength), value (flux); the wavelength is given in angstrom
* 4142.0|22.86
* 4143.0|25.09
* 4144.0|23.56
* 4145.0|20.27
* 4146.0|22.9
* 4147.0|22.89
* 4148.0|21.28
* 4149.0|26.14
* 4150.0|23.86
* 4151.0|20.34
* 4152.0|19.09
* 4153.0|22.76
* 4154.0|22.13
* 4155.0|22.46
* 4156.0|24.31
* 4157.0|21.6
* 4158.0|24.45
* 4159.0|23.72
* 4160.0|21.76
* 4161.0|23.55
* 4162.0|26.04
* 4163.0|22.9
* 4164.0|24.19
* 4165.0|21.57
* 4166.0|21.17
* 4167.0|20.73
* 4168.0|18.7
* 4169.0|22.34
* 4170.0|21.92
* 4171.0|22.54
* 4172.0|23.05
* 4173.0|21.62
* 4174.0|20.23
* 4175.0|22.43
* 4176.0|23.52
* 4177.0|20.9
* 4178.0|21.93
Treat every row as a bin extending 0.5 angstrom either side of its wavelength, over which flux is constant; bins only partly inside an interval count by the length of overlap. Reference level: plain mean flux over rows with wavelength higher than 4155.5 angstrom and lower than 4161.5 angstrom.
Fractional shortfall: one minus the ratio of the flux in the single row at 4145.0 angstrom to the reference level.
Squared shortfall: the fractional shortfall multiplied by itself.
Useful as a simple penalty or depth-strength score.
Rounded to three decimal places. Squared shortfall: 0.016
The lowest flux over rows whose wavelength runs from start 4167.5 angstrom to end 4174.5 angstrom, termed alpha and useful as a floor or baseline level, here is 18.7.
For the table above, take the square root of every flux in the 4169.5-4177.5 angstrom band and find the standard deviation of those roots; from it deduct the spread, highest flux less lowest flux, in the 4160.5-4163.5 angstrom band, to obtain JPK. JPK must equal -3.0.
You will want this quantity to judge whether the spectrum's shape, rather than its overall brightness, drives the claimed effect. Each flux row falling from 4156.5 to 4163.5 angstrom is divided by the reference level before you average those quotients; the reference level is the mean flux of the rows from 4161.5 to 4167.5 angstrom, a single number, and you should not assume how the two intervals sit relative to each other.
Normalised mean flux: 1.03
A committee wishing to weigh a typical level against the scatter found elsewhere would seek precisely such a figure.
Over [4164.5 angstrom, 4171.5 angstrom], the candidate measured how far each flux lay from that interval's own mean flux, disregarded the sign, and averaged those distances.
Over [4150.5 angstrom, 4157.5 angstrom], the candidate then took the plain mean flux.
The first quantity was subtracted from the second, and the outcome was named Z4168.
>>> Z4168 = 20.9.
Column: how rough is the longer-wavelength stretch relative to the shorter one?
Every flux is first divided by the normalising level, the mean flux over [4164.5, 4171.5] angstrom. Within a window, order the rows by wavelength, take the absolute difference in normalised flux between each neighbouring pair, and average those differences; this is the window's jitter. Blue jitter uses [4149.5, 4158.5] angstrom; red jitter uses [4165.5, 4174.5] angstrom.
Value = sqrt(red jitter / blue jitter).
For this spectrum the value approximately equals 0.79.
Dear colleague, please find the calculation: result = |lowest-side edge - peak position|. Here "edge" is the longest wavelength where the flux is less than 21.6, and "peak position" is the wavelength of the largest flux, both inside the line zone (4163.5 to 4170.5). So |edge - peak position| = 4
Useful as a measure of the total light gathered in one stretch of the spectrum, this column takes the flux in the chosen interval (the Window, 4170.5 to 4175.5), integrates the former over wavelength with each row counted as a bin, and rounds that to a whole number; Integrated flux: 110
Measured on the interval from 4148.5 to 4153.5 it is 112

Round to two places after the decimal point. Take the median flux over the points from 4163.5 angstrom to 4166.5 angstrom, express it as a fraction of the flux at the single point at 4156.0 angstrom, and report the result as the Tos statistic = 0.89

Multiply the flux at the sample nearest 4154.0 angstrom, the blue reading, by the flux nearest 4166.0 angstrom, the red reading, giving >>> 468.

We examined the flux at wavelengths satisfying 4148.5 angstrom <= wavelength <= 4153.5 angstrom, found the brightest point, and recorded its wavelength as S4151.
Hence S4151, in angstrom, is 4149.0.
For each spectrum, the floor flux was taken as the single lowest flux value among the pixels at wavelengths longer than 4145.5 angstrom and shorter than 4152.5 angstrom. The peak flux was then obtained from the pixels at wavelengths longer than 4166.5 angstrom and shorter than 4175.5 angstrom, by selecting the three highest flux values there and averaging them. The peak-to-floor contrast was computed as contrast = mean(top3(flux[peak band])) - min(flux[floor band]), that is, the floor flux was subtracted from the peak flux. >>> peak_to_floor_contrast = 3.6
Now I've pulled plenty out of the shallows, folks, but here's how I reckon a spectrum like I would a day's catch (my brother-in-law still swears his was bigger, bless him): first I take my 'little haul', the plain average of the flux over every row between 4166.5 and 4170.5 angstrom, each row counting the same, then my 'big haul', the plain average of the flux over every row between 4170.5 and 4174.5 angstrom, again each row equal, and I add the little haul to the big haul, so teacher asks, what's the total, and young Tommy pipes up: 42.8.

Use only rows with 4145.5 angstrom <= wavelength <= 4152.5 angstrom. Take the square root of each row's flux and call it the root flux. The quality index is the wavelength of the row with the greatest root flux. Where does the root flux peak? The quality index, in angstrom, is 4149.0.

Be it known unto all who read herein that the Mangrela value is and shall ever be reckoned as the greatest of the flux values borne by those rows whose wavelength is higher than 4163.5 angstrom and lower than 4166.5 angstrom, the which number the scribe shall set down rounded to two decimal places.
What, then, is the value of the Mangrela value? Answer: 24.19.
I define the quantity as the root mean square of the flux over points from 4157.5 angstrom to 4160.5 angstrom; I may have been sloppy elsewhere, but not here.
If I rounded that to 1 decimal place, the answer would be 23.3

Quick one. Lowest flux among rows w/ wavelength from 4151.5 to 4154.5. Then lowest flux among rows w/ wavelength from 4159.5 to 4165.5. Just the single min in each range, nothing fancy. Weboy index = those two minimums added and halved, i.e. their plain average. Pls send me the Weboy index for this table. 20.3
